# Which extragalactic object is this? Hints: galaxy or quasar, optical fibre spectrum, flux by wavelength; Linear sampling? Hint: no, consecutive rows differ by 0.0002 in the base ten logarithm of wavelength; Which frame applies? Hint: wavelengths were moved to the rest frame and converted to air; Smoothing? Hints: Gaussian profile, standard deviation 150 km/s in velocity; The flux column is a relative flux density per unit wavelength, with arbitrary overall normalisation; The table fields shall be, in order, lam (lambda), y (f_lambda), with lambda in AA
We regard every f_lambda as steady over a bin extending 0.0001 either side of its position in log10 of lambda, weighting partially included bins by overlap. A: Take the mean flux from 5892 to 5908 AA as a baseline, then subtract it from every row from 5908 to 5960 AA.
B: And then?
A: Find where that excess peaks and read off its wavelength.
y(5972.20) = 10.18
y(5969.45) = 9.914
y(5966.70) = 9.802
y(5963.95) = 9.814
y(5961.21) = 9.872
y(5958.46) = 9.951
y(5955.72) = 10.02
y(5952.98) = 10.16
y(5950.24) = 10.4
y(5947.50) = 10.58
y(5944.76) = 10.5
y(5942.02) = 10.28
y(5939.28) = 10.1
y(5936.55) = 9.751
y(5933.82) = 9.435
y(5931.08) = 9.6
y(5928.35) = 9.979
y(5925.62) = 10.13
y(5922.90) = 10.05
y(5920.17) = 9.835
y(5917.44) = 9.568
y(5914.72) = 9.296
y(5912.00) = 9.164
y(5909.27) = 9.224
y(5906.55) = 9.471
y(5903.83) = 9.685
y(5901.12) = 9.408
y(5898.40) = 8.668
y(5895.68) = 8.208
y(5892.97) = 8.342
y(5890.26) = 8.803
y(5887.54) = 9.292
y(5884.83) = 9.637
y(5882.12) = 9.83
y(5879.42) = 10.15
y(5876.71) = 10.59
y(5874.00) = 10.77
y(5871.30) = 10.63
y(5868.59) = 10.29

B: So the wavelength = 5947.50 AA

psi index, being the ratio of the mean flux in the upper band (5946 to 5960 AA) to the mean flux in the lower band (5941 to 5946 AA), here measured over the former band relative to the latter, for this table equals 0.98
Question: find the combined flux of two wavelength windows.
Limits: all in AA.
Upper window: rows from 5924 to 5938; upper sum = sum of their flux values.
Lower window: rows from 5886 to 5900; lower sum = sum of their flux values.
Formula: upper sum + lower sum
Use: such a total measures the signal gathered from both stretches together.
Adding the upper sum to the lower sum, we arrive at 92.2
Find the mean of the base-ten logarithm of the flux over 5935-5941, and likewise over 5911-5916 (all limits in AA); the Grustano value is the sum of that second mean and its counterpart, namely 1.96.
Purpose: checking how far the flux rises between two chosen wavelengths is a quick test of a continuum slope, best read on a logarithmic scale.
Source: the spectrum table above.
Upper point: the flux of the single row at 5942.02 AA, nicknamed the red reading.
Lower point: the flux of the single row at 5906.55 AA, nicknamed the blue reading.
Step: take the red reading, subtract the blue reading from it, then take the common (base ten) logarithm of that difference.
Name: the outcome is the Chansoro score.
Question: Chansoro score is -0.092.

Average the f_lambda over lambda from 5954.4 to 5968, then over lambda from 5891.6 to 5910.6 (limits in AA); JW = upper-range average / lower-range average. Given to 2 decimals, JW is 1.10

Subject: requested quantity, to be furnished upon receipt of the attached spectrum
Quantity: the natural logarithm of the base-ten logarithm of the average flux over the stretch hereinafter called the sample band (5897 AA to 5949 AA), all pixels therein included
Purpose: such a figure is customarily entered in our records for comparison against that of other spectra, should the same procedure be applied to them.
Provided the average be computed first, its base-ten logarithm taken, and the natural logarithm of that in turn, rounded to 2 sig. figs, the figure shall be -0.012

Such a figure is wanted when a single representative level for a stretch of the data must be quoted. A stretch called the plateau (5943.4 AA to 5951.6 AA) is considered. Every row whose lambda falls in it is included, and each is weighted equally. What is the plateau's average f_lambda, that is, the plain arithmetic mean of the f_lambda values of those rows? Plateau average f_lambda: 10.5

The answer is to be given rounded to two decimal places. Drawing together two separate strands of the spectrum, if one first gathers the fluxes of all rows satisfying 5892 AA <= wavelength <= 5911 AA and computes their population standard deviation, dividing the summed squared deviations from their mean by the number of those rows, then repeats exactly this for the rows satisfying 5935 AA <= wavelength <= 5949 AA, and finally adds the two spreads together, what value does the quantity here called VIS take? 0.84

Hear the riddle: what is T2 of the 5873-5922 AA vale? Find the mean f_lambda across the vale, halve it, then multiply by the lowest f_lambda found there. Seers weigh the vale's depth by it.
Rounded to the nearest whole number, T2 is 39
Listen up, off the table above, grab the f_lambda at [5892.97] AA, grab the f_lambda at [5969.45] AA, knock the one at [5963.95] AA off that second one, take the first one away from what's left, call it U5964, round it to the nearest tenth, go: -8.2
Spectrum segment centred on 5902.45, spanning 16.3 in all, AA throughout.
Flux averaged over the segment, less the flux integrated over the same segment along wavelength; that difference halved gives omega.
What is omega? -69.7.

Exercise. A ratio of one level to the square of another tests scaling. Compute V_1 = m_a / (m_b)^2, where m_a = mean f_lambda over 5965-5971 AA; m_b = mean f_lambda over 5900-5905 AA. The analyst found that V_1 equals 0.108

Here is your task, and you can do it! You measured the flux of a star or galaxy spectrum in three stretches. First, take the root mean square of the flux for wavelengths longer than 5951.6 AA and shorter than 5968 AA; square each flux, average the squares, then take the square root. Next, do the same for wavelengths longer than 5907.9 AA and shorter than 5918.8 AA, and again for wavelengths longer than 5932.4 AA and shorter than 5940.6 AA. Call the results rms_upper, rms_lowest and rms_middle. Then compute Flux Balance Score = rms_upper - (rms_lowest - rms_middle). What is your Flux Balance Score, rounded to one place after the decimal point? 10.4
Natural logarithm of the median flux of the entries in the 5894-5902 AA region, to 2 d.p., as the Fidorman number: 2.16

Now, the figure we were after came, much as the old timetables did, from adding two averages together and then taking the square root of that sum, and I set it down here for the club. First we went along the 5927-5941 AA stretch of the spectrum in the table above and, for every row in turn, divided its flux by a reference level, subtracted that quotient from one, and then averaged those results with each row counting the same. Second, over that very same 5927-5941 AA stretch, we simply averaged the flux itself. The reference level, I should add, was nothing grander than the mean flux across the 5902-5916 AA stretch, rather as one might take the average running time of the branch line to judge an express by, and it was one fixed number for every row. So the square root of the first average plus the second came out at 3.12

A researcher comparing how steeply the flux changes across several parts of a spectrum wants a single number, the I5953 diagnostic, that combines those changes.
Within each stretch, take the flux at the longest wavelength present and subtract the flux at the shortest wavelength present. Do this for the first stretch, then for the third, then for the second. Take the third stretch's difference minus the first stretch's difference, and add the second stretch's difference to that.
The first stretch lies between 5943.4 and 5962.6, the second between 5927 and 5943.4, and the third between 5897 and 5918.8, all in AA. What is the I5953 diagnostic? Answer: 1.8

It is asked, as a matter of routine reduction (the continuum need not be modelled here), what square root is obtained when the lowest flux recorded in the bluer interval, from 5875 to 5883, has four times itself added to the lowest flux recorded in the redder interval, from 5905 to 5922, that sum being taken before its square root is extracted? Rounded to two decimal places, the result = 6.96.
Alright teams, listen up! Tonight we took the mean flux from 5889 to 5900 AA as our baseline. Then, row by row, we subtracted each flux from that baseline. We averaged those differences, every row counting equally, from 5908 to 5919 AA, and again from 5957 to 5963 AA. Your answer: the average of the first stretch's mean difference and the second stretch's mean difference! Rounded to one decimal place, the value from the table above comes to -1.1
